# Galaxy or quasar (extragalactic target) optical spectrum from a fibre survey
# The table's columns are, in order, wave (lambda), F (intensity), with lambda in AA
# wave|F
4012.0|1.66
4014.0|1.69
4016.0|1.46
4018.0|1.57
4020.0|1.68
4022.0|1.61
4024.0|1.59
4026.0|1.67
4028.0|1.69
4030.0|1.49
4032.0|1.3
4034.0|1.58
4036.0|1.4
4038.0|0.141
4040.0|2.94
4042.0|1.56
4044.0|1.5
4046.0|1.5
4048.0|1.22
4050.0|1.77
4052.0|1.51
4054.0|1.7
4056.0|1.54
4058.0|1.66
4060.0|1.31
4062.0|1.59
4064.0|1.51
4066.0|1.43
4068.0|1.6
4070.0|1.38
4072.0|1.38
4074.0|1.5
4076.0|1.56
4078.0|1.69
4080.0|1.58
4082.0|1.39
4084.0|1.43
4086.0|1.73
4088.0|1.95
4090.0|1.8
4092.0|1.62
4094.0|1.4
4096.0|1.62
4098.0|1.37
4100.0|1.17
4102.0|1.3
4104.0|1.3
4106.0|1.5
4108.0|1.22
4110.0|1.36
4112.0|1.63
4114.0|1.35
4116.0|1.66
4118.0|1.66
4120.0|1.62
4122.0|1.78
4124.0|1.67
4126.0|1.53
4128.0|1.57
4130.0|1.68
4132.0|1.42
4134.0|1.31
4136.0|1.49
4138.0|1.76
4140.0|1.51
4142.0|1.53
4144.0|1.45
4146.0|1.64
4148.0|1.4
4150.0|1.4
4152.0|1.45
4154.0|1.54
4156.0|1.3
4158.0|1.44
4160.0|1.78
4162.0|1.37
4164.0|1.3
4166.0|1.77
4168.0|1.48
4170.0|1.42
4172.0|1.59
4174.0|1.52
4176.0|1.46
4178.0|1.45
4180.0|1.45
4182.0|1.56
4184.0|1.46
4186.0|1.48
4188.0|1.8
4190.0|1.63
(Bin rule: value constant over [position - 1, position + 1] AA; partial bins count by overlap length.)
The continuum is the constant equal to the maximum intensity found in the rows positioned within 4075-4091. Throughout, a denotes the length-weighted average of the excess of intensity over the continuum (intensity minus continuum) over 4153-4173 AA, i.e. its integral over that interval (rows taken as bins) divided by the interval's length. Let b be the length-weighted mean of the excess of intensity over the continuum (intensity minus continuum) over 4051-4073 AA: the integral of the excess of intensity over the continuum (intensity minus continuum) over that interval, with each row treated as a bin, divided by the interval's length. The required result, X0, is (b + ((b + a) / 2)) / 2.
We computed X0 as -0.44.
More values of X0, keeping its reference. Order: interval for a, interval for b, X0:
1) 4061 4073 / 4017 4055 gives -0.42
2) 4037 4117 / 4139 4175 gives -0.45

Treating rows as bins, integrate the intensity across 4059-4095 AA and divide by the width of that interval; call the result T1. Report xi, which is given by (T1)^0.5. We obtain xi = 1.24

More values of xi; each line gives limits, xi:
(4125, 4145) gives 1.23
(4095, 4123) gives 1.21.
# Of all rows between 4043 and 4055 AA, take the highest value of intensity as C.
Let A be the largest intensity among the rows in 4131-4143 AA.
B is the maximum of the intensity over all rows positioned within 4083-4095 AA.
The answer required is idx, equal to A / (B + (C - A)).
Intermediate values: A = 1.76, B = 1.95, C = 1.77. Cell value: 0.90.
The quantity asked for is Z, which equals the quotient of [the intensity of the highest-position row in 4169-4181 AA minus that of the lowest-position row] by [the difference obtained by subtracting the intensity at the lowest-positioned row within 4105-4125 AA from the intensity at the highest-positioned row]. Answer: 0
